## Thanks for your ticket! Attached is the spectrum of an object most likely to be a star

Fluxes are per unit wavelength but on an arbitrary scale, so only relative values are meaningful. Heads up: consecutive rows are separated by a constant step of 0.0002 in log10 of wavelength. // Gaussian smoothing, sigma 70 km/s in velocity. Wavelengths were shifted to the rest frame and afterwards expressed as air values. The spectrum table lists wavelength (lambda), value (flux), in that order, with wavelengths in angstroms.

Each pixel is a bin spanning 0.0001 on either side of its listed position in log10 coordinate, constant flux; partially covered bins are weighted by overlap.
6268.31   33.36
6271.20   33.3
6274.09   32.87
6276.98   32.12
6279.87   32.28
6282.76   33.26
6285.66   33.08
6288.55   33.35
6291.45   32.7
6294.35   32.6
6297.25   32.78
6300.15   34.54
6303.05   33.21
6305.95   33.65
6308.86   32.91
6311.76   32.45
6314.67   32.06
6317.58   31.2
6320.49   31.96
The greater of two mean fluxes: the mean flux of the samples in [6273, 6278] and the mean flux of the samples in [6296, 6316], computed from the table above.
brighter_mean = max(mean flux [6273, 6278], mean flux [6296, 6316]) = 33.1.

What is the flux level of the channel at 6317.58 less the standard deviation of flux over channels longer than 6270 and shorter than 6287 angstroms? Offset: 30.7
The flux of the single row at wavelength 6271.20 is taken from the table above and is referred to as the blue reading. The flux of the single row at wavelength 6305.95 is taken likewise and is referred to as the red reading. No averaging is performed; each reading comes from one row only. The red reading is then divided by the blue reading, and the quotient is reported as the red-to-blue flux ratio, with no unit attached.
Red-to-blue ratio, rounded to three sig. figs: 1.01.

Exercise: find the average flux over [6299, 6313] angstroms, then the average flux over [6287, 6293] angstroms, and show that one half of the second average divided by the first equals 0.495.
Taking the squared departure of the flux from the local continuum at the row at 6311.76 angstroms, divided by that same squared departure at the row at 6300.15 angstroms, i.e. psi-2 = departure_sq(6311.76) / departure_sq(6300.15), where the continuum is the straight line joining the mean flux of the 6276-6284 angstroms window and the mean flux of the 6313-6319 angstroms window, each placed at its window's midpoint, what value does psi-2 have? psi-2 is 0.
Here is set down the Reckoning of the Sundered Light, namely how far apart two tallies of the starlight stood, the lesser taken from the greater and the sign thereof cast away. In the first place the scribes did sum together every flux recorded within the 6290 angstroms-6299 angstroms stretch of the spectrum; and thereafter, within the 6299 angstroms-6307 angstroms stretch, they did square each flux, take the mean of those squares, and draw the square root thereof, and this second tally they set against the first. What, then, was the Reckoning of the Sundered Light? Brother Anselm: 64.3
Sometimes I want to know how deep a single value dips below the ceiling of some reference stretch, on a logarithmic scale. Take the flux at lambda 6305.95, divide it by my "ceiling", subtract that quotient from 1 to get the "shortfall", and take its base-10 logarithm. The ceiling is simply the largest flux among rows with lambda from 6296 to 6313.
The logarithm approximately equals -1.59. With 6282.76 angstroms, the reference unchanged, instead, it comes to -1.43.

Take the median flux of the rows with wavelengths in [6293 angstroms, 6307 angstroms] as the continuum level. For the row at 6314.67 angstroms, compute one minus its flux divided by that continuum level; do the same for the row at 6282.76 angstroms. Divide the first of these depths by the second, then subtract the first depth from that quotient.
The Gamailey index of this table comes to -23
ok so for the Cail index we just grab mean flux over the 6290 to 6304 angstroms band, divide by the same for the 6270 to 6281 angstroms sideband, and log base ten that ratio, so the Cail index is 0.0069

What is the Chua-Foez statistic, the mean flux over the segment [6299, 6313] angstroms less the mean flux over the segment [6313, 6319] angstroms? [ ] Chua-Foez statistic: 1.7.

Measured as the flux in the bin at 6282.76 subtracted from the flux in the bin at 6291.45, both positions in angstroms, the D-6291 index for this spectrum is -0.6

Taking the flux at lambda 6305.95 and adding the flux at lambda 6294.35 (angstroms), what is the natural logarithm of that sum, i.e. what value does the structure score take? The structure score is 4.19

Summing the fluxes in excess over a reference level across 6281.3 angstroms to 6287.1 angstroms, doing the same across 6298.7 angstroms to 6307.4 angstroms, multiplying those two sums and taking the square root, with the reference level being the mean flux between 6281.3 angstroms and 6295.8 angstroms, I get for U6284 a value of 0.9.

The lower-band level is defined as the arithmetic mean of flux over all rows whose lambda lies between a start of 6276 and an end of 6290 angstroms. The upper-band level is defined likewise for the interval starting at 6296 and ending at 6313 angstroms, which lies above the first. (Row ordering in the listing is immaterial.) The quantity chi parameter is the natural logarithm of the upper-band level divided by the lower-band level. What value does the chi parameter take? 0.013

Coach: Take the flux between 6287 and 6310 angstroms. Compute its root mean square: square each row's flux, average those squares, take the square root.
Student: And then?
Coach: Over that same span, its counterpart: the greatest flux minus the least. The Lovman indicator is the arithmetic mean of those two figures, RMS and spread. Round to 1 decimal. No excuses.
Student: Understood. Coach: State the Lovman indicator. 17.6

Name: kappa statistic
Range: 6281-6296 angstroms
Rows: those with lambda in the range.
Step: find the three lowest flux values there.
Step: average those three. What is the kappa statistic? 32.8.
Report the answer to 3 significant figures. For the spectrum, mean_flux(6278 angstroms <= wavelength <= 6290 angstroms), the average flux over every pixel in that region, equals 33.0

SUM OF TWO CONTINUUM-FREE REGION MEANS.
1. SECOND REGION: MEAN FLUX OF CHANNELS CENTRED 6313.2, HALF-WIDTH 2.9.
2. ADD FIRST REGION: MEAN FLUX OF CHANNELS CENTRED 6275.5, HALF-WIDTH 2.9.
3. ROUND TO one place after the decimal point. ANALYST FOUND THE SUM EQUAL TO 64.8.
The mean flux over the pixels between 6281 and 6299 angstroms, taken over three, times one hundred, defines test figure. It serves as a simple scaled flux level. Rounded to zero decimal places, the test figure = 1099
